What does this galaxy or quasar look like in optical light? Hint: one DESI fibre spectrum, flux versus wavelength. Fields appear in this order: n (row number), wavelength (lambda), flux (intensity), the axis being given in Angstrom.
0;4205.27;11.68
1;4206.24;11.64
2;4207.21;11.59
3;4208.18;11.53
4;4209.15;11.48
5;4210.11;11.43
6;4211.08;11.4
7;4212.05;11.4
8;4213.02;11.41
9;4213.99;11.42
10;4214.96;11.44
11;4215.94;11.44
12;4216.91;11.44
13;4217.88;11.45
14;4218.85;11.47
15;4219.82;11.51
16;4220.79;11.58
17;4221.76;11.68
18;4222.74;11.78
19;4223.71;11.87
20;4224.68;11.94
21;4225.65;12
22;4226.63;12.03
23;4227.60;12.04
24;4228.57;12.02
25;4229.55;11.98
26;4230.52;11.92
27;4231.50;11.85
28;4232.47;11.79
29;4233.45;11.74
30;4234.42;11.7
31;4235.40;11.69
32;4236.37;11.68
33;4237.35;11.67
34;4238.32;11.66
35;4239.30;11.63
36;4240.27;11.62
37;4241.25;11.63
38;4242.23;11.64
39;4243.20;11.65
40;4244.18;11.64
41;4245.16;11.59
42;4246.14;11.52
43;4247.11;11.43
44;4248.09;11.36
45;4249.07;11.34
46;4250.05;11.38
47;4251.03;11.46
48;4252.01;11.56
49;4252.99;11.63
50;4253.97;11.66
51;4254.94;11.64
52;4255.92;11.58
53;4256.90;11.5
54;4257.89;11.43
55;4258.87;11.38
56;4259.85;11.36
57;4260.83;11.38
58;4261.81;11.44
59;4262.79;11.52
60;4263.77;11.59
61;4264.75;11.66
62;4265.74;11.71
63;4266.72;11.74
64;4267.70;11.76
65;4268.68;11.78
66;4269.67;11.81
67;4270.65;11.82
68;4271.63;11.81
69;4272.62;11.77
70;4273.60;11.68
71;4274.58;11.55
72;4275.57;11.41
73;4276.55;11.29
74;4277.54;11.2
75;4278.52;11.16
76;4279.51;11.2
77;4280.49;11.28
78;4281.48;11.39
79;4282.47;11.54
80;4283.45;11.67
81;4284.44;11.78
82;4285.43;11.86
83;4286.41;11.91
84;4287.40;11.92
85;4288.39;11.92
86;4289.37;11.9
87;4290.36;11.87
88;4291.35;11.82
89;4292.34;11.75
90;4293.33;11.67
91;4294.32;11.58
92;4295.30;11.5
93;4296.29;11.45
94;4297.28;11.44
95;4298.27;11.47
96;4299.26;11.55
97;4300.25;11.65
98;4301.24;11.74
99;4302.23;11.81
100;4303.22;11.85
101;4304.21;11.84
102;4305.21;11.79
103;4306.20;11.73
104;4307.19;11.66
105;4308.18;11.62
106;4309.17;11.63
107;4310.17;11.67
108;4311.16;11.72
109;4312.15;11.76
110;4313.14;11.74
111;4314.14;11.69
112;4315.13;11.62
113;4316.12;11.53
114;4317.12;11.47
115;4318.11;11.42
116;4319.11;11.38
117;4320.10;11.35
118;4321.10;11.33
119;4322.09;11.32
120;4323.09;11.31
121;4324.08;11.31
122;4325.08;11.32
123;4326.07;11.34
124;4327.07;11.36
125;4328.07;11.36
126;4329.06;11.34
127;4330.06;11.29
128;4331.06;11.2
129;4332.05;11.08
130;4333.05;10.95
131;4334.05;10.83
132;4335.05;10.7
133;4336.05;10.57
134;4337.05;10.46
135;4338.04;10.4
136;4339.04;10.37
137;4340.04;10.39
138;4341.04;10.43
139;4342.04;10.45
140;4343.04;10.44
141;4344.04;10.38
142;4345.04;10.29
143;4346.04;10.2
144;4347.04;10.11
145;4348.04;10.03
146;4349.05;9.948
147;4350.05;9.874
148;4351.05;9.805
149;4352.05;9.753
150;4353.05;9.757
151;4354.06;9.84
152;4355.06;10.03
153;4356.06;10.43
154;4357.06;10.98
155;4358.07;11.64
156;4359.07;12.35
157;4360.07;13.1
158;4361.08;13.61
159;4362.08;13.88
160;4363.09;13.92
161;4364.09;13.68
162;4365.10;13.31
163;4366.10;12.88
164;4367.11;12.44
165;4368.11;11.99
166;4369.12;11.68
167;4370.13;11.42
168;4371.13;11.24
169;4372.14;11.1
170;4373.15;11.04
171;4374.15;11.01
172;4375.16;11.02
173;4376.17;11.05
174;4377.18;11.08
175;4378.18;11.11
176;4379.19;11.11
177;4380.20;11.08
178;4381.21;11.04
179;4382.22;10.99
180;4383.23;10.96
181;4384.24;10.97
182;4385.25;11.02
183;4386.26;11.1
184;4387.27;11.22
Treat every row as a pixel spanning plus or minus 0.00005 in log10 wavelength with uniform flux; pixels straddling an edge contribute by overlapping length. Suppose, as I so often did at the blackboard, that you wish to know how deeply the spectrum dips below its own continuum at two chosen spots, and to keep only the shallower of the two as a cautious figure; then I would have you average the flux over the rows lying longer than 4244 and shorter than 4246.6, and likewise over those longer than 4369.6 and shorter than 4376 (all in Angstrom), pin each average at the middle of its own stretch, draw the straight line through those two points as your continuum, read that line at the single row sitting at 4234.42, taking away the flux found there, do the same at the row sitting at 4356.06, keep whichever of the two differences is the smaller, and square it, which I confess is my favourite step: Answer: 0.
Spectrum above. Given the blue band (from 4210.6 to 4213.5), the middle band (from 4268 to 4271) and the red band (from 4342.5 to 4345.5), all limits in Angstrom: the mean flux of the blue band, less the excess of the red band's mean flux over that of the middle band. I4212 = 12.8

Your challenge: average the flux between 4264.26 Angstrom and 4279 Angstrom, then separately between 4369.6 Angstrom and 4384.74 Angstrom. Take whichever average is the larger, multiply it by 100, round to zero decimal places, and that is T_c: 1161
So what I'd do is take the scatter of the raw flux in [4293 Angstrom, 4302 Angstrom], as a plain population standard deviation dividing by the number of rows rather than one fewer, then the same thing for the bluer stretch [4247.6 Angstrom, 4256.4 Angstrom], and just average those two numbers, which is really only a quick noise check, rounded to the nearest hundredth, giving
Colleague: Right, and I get 0.11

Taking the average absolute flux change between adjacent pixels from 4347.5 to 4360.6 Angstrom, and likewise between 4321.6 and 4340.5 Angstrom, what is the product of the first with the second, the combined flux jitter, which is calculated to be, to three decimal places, 0.018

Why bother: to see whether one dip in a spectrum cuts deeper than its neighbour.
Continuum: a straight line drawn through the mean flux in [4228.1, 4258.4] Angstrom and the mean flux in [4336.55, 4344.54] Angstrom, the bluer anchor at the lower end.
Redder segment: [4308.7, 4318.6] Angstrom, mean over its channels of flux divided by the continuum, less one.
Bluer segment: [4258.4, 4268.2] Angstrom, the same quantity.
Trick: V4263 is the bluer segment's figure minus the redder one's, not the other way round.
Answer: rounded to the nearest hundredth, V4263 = -0.07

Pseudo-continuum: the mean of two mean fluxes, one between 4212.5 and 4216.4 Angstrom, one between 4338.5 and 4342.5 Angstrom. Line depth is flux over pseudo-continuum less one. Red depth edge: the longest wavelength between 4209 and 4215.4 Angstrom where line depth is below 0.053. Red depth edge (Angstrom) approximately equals 4214.96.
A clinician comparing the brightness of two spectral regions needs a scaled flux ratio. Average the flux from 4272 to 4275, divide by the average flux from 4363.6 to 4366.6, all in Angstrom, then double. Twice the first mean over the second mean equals 1.76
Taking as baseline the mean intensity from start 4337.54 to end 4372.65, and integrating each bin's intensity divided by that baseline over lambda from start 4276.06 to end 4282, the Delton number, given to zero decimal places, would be 6 Angstrom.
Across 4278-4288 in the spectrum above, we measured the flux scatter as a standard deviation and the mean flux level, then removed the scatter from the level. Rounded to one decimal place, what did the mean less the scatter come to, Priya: 11.3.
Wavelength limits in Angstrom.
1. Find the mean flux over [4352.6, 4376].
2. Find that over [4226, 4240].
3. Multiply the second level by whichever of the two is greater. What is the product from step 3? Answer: 140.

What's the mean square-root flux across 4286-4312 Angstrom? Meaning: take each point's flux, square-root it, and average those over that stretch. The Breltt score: 3.42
